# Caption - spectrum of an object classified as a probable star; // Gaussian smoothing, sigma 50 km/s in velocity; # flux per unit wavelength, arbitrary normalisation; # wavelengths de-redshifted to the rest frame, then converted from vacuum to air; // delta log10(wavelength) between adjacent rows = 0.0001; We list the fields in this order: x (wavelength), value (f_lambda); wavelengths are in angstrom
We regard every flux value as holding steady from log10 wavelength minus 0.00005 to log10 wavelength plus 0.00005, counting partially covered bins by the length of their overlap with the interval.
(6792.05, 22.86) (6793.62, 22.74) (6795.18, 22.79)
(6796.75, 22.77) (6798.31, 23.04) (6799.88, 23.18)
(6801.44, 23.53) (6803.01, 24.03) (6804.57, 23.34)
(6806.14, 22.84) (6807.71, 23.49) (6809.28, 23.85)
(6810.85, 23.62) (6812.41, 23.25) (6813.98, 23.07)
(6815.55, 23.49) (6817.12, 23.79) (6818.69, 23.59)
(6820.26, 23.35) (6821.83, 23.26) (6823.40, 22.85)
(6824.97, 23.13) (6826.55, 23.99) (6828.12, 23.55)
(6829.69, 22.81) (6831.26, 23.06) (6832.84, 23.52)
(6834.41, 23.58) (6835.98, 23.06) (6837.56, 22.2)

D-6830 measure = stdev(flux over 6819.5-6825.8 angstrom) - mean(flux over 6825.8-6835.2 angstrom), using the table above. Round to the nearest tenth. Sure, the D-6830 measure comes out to -23.2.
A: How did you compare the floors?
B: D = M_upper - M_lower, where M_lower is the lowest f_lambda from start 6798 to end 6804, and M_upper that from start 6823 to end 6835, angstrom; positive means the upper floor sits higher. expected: -0.2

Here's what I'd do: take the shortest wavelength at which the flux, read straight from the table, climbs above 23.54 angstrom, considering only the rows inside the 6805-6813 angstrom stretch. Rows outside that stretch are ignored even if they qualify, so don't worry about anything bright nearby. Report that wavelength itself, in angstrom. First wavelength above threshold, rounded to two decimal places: 6809.28 angstrom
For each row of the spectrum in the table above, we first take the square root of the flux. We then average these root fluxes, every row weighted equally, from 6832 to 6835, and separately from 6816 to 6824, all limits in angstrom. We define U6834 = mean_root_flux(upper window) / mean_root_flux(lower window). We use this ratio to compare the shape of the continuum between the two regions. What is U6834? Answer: 1.00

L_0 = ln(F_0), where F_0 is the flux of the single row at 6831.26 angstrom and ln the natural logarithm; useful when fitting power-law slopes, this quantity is 3.14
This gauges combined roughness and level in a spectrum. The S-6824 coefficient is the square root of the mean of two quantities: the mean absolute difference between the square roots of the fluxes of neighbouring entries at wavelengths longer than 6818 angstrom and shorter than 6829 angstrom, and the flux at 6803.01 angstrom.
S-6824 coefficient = 3.469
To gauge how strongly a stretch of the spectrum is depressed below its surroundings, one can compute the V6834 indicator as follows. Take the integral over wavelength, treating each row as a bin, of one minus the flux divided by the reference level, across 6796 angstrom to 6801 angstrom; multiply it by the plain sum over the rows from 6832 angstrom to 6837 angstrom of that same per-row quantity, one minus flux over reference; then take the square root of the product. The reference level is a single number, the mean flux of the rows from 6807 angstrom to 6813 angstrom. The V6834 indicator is 0.05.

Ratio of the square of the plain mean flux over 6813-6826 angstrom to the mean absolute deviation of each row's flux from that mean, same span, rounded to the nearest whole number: 2277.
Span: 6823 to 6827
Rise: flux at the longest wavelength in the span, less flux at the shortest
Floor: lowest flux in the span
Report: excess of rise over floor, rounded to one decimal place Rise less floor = -21.7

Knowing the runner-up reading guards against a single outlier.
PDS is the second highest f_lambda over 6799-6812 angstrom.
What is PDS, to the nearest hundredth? 23.85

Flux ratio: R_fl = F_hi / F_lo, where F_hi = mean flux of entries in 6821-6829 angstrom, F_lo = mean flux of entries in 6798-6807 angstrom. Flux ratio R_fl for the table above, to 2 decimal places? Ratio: 1.00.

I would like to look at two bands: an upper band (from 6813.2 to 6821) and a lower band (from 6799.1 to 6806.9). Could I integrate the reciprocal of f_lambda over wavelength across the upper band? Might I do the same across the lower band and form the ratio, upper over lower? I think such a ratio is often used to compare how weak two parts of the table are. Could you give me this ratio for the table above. 1.00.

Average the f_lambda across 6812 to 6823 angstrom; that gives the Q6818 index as 23.4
